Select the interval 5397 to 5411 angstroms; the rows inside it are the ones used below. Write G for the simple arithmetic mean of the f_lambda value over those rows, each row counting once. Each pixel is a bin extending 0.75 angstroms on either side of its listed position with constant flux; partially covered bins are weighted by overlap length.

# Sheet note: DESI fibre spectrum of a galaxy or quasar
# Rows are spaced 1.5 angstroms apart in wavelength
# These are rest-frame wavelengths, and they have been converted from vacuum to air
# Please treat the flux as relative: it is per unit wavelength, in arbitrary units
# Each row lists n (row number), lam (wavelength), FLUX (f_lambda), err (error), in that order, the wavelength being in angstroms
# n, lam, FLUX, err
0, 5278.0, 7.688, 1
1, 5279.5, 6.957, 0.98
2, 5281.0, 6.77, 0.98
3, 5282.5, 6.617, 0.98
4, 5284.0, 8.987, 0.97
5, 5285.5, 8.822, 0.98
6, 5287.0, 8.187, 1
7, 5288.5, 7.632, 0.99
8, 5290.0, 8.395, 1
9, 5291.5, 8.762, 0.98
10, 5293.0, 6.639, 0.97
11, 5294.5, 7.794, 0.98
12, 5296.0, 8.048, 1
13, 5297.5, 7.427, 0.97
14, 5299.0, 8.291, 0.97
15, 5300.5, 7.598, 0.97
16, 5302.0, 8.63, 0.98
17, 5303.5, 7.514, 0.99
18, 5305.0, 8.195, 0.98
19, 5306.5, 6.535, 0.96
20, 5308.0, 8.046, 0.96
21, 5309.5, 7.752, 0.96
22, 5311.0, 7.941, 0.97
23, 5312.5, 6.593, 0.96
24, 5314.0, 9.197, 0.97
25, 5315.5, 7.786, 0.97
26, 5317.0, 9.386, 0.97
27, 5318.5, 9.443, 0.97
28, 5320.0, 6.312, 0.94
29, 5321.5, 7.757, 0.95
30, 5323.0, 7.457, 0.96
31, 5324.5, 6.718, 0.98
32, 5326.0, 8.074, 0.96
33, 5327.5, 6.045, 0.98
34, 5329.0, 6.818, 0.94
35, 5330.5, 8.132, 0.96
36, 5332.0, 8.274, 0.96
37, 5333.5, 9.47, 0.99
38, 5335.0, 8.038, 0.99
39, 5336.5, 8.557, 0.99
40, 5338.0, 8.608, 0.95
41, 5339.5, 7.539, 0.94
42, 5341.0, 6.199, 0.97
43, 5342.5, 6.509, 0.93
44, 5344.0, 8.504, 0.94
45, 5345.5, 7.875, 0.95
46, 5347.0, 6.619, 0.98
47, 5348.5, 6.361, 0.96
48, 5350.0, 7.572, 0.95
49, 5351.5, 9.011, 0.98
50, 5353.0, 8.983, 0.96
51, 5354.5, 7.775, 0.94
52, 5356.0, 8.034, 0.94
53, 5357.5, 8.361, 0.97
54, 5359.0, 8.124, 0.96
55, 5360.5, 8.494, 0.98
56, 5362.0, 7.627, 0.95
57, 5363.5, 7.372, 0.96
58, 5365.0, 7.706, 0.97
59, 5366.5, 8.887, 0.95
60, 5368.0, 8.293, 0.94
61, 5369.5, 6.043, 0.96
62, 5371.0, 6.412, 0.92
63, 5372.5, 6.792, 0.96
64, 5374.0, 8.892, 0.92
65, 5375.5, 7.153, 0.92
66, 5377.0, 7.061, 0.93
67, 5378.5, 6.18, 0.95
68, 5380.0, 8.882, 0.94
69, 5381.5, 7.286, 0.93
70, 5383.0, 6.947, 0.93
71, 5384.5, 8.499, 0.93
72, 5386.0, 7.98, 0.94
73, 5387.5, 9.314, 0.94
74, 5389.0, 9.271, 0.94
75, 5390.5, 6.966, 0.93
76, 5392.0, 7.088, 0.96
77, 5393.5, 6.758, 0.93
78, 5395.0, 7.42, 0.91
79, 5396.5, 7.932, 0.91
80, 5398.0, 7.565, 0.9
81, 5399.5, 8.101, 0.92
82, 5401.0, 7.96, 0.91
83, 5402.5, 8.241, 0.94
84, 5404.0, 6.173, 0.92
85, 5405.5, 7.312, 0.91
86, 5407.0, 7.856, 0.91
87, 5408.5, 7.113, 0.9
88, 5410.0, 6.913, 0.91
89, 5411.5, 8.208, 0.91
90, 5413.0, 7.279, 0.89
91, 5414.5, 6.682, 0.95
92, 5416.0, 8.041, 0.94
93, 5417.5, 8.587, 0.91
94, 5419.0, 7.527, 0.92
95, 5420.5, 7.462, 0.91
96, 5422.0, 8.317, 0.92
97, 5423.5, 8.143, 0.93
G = 7.47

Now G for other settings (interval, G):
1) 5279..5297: 7.80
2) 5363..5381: 7.47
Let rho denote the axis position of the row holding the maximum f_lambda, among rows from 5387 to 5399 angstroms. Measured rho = 5387.5 angstroms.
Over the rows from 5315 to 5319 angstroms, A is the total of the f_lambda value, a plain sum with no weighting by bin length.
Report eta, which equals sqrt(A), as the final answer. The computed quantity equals 5.16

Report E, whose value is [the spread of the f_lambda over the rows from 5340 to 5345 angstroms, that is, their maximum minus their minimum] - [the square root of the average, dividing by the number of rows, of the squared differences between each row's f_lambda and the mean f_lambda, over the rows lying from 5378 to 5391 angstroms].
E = 1.2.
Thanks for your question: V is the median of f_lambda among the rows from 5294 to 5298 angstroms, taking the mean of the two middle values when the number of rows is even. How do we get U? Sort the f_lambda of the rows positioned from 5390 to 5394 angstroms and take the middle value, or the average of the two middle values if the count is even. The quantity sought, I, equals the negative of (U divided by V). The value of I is -0.89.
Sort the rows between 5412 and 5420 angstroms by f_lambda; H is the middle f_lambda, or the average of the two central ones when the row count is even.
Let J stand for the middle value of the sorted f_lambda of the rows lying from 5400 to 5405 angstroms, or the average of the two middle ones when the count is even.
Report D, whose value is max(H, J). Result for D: 7.96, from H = 7.5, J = 8.0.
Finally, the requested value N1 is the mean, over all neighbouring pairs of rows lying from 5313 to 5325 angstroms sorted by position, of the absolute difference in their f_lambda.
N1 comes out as 1.2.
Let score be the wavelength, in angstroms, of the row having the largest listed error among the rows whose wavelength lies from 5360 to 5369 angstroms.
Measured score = 5360.5 angstroms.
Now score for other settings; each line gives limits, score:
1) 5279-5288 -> 5287.0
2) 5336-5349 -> 5336.5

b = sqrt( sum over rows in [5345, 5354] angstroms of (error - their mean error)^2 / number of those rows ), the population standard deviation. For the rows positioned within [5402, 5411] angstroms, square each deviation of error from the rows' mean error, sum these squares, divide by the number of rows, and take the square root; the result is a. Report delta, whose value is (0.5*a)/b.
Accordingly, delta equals 0.50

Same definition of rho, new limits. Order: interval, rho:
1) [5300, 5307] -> 5302.0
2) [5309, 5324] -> 5318.5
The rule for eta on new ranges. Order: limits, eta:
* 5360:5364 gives 4.85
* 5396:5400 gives 4.86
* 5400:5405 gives 4.73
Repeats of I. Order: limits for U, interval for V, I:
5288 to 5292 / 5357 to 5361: -1.00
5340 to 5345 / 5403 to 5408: -0.89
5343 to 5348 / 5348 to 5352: -1.04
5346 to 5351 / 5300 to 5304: -0.87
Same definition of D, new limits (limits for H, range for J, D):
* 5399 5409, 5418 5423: 7.86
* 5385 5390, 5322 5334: 9.27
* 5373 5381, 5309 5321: 7.86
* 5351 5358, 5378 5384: 8.36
